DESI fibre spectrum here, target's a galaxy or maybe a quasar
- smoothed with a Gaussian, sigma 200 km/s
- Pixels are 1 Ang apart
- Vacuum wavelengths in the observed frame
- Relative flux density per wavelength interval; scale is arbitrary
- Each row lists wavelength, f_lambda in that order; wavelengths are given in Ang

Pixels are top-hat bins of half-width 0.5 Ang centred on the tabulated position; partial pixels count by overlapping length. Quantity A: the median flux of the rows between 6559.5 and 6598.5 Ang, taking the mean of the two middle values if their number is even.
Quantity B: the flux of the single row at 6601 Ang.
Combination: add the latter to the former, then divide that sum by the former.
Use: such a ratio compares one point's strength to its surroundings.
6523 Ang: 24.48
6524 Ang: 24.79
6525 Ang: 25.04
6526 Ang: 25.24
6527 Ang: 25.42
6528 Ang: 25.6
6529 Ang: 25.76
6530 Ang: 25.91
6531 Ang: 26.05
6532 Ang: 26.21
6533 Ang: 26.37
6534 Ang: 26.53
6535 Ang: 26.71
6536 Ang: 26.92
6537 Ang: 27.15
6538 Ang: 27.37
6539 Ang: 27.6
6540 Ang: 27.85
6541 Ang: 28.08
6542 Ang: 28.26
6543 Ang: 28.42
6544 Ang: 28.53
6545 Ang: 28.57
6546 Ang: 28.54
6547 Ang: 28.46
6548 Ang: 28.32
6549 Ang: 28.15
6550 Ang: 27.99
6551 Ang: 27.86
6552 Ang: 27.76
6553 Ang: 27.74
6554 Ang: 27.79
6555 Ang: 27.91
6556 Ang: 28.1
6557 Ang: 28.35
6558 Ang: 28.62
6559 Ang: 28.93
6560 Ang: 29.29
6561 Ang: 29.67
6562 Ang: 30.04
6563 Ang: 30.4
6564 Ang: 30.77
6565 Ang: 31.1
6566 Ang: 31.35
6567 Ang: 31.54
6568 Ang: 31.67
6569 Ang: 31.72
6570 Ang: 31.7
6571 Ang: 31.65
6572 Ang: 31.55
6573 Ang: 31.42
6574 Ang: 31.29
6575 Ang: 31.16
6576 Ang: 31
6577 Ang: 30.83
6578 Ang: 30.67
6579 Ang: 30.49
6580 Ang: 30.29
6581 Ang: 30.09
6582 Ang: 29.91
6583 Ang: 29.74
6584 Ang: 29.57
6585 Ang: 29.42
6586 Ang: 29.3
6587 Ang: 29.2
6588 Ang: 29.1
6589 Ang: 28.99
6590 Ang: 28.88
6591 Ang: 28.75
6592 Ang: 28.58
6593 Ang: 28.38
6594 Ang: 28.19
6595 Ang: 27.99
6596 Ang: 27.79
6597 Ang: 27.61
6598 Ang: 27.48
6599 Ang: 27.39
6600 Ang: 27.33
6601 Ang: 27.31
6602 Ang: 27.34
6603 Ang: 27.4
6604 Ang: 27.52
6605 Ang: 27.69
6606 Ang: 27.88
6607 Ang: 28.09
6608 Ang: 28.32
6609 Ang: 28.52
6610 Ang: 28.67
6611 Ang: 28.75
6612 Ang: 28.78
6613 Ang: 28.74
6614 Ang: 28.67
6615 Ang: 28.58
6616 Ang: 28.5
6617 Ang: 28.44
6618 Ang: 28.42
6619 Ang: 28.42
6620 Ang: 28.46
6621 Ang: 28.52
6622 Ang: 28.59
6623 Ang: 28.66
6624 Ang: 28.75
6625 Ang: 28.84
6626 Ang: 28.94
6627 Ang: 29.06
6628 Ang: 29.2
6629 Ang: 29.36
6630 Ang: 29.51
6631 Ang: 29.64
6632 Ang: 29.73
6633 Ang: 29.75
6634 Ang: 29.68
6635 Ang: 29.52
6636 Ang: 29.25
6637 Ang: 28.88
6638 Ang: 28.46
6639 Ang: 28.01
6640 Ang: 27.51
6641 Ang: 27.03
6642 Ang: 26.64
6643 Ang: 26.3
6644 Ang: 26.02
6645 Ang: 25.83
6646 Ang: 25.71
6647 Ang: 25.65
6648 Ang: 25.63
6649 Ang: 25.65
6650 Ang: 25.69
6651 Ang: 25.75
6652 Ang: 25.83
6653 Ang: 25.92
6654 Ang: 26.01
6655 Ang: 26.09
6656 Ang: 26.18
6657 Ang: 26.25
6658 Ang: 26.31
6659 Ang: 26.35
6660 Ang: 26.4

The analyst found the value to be 1.91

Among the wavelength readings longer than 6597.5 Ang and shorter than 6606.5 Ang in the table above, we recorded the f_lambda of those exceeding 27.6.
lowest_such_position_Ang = 6605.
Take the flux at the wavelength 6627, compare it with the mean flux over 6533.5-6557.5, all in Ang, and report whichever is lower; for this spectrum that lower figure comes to 27.9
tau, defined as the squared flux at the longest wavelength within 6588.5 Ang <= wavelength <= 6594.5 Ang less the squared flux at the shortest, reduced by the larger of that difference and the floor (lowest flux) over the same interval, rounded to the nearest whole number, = -74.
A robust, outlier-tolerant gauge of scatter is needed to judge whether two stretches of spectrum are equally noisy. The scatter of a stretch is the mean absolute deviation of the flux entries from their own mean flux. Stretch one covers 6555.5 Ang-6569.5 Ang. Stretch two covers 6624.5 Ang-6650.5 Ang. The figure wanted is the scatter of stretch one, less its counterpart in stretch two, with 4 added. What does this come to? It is 3.6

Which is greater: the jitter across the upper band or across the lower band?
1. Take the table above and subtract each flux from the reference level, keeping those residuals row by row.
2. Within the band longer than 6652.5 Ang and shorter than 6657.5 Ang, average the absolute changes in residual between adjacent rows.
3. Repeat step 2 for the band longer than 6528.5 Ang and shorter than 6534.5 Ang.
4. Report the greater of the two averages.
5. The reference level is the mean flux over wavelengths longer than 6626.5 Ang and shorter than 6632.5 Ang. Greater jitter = 0.154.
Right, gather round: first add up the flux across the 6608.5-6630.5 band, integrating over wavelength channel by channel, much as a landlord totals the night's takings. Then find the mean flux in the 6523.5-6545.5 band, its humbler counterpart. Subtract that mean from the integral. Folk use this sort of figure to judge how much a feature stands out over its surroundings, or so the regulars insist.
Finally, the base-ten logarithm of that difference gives 2.78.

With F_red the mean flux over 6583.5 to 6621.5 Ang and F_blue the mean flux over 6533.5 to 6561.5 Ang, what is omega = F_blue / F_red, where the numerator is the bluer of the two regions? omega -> 0.99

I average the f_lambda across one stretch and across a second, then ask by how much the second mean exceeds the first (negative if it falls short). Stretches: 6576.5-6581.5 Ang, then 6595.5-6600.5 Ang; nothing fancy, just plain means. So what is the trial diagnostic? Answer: -3.0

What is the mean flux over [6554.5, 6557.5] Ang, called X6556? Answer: 28.1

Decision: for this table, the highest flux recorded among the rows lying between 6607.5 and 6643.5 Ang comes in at 29.75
